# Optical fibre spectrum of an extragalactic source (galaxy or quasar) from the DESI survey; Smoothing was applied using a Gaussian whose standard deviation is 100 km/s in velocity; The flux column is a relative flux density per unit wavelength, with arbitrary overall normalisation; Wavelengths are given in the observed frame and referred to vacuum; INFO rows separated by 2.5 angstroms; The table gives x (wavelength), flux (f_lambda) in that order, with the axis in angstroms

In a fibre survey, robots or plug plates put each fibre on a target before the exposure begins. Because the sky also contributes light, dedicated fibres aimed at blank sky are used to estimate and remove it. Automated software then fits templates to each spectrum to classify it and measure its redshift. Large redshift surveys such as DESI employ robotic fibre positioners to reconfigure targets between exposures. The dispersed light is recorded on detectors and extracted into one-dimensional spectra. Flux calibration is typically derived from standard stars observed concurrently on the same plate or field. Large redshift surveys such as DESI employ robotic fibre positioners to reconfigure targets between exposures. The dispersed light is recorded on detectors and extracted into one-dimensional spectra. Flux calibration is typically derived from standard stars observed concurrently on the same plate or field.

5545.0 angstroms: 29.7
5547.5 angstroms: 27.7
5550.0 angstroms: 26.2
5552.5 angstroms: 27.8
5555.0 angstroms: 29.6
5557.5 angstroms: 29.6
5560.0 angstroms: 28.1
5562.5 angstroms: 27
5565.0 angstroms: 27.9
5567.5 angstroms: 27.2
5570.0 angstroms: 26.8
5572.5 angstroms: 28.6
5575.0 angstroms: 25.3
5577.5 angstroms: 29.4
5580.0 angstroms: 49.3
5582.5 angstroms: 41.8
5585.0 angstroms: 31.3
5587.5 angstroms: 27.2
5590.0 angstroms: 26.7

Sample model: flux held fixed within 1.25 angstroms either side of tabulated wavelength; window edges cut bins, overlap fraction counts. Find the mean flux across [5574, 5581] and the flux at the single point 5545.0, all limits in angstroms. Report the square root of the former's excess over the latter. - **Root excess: 2.2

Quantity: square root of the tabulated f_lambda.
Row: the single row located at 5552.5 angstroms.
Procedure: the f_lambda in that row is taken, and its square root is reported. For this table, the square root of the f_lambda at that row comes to 5.27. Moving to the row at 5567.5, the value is 5.22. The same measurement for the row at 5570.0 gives 5.18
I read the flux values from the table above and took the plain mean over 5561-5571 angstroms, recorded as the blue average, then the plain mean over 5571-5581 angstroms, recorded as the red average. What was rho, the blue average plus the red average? 60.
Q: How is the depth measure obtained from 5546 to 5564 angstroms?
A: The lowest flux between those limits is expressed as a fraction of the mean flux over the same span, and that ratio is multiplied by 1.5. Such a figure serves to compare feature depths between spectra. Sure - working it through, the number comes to 1.40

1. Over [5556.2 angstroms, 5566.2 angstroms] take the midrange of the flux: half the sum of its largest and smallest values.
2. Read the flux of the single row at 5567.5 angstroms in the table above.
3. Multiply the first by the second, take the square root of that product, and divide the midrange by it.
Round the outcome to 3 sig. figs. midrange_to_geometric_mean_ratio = 1.02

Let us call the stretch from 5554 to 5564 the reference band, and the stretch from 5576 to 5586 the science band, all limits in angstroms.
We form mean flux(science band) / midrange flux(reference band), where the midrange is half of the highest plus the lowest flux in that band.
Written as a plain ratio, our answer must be 1.3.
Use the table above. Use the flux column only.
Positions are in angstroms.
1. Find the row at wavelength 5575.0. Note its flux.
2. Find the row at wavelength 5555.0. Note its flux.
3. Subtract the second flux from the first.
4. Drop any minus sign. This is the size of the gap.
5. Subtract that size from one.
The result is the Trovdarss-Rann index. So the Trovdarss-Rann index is -3.3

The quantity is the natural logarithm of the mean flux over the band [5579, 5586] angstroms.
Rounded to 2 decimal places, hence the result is 3.71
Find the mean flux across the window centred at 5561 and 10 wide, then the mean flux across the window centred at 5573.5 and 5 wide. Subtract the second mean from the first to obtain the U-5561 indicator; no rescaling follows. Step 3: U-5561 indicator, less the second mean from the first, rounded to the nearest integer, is 1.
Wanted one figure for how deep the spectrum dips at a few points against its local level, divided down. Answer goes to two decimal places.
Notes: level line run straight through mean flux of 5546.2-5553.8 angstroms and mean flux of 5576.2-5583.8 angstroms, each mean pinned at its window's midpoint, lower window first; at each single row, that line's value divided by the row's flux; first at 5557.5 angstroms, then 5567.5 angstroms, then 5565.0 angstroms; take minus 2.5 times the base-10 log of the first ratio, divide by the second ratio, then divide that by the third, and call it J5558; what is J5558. -0.02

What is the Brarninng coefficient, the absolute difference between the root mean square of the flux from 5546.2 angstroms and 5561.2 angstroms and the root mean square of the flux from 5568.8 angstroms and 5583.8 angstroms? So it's 6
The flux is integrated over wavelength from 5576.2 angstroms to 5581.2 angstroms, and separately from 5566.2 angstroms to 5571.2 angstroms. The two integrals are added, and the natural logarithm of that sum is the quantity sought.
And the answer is 5.80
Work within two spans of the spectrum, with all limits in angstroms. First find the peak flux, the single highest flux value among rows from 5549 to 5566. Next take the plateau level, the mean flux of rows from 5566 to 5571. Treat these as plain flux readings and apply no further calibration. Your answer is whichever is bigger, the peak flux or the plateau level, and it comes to 29.6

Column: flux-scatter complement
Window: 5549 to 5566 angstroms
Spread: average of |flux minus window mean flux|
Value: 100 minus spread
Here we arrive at 99.1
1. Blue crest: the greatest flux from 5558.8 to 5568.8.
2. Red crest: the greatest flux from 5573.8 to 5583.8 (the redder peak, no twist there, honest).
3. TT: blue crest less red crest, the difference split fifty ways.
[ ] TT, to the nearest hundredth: -0.42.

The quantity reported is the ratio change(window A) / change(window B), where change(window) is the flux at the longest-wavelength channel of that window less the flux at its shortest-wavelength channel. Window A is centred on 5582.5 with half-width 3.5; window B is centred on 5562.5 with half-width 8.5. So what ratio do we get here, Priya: 6.4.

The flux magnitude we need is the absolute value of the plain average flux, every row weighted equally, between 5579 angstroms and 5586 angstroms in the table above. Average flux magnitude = 40.8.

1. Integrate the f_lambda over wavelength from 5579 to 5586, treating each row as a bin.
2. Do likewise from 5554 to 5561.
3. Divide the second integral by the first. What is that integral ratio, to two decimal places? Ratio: 0.71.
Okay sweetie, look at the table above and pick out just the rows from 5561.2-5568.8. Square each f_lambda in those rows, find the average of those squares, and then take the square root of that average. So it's 27.4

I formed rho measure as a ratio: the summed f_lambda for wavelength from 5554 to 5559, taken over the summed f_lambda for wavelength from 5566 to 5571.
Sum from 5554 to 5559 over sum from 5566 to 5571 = 1.10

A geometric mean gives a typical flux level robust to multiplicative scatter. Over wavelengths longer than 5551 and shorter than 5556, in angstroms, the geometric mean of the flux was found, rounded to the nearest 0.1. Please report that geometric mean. 28.7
